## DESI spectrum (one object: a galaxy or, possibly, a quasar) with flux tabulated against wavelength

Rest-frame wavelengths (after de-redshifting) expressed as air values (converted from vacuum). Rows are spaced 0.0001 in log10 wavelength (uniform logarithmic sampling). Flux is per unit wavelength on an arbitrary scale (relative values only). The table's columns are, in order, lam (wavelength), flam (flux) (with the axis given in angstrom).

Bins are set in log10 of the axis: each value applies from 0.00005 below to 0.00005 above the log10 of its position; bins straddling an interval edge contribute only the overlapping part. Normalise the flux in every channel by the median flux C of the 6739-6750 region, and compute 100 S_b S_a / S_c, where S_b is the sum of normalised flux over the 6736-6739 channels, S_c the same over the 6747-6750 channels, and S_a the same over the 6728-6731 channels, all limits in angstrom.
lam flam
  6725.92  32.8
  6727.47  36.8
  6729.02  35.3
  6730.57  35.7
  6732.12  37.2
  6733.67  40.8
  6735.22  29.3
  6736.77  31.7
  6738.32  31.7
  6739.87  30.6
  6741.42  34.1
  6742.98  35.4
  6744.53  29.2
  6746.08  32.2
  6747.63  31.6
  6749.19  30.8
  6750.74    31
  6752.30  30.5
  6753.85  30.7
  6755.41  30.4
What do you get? 228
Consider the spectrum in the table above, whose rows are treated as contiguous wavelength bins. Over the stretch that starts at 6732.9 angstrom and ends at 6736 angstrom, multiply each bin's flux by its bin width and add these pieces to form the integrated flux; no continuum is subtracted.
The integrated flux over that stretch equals 109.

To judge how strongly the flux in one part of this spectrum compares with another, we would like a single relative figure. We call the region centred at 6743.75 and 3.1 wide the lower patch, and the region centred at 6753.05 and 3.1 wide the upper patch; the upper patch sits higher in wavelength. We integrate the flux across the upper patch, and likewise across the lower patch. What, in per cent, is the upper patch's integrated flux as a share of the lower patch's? 95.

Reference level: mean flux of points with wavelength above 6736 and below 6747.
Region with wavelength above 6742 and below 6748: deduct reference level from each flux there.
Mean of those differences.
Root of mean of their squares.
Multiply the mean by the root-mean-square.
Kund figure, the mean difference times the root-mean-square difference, 0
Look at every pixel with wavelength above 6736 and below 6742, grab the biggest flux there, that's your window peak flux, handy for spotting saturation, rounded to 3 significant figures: 34.1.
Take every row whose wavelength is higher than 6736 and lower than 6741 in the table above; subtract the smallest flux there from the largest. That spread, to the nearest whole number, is 1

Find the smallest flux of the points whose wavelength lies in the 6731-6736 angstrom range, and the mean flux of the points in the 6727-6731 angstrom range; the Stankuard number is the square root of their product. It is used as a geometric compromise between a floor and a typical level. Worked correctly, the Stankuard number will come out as 32.4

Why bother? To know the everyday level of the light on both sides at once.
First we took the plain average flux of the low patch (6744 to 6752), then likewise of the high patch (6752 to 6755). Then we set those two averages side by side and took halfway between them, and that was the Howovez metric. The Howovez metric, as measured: 30.8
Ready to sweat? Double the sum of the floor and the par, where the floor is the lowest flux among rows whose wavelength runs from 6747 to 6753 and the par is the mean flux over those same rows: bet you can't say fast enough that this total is 123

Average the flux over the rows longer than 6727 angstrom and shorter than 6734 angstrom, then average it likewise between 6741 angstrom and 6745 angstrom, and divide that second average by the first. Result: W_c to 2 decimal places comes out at 0.89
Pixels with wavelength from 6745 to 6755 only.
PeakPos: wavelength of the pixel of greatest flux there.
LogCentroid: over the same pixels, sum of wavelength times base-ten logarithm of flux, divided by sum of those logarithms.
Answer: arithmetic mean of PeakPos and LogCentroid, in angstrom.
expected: 6748.0 angstrom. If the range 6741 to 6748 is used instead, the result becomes 6743.7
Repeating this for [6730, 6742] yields 6734.8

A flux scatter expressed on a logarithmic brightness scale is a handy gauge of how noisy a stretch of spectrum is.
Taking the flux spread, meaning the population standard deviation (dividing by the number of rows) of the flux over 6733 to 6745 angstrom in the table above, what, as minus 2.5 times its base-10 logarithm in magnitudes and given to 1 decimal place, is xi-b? -1.4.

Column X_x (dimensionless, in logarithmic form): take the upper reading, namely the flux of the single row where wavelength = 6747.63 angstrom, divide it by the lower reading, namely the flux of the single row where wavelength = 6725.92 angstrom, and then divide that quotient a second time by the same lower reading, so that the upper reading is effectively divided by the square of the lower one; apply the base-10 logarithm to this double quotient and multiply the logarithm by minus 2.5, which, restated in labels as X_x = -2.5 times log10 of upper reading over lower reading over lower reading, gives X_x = 3.83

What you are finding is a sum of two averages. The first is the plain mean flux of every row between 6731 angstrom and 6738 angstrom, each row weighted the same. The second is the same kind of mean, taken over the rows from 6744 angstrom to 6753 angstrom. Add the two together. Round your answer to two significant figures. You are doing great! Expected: 66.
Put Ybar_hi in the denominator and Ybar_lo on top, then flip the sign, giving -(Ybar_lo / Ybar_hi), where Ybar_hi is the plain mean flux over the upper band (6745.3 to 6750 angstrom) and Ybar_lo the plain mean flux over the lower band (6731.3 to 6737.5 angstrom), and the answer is -1.10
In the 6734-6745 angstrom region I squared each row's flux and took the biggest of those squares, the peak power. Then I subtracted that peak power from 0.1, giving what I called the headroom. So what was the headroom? -1253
